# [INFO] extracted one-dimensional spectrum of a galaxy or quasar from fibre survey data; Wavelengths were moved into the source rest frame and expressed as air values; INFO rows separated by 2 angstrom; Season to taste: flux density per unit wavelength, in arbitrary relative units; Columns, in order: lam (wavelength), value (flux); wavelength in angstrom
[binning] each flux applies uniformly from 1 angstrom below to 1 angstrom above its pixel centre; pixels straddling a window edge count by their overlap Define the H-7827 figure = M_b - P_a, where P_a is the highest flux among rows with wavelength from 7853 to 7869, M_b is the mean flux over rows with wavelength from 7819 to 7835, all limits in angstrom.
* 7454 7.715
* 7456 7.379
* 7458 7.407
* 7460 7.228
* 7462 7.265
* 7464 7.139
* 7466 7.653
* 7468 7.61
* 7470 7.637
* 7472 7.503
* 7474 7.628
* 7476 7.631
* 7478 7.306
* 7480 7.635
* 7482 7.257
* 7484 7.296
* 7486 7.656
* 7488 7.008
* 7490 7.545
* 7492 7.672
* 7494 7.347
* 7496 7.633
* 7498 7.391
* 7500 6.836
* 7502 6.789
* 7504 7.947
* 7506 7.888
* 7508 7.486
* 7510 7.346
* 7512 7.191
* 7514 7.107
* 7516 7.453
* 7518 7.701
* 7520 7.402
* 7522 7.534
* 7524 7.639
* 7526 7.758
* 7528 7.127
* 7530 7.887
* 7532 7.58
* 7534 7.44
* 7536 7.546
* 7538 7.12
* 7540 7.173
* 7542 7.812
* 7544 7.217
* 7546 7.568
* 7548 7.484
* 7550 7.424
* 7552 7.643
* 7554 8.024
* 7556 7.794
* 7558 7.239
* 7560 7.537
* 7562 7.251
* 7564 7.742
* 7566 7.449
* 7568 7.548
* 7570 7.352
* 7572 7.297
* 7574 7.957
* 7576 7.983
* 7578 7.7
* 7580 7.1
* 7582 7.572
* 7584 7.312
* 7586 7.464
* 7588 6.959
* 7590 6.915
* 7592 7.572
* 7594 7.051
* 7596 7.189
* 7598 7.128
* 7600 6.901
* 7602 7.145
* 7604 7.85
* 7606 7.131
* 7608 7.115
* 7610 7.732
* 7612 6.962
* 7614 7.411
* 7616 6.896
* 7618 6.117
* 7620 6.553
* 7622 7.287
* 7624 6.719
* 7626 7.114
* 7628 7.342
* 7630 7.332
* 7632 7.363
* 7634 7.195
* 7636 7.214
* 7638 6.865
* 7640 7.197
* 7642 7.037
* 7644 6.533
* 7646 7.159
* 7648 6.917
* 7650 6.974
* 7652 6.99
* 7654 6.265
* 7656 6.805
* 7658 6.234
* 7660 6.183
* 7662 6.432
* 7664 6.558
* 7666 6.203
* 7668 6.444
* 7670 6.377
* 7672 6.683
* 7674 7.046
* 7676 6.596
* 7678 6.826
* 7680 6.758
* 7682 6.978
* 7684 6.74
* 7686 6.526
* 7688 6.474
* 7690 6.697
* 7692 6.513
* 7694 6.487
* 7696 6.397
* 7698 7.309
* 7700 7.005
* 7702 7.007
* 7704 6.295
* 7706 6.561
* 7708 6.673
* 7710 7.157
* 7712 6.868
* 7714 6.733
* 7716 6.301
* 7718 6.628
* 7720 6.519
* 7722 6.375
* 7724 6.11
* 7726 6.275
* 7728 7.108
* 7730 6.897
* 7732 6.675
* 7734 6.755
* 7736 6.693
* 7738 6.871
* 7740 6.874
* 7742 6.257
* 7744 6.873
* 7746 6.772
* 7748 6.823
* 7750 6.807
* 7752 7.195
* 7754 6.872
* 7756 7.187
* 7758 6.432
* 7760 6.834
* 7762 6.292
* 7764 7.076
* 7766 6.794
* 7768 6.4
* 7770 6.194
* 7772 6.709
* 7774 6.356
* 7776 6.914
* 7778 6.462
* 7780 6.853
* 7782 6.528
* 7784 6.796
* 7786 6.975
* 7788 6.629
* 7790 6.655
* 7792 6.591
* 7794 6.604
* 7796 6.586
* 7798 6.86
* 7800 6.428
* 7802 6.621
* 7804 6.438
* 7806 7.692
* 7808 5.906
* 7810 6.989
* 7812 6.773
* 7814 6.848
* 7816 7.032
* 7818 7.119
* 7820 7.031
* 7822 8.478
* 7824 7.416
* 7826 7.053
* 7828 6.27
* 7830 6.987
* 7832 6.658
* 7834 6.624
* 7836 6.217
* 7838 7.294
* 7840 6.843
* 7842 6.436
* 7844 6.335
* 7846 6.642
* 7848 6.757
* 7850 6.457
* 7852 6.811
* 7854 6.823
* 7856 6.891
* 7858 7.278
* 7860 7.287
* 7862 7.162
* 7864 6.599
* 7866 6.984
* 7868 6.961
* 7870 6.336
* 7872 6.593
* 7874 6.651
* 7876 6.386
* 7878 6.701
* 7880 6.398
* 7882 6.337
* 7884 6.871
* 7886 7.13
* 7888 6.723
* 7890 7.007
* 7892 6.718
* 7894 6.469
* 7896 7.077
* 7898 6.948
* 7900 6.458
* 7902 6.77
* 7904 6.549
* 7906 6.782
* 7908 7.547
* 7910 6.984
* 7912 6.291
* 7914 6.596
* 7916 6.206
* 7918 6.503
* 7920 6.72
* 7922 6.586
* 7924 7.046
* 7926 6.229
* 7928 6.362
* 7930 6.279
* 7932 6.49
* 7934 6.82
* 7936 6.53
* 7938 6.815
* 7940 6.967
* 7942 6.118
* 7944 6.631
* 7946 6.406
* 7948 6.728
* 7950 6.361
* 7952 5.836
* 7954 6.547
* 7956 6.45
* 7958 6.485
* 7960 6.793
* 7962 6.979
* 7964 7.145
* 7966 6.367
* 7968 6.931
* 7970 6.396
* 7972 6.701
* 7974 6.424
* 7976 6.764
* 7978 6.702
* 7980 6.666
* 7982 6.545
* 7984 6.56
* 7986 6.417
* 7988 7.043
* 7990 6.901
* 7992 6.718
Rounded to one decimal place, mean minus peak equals -0.2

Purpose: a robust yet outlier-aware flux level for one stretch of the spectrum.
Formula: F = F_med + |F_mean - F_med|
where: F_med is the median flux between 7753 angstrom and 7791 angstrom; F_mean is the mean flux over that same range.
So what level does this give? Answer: 6.74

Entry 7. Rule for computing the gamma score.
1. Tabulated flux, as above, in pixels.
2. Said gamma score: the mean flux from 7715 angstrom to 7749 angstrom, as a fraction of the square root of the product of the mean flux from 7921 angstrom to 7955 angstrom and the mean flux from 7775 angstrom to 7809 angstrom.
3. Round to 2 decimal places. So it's 1.01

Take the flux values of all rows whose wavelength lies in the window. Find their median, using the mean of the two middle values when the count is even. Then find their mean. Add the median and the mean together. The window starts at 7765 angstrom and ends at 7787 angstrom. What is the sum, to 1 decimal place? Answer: 13.3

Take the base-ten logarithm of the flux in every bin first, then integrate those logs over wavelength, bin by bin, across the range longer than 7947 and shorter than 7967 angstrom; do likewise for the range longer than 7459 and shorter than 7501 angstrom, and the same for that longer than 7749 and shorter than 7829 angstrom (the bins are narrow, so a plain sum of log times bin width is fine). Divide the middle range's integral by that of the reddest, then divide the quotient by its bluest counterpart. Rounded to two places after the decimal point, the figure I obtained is 0.11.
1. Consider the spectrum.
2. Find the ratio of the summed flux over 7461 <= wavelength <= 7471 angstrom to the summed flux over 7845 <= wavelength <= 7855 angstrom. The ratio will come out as 1.11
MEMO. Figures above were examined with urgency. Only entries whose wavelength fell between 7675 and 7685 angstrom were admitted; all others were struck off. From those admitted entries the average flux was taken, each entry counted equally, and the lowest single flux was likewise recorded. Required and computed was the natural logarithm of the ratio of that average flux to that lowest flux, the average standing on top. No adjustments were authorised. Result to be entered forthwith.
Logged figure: 0.027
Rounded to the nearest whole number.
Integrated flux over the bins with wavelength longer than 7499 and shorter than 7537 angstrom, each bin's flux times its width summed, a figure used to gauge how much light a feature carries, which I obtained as 283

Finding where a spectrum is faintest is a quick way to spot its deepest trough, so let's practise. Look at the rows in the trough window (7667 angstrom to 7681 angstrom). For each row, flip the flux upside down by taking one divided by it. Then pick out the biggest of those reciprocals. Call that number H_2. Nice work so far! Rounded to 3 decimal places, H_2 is 0.157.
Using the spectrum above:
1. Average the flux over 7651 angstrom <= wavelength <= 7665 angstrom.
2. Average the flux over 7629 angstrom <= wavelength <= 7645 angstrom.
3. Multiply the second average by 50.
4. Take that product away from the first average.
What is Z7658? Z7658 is -348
